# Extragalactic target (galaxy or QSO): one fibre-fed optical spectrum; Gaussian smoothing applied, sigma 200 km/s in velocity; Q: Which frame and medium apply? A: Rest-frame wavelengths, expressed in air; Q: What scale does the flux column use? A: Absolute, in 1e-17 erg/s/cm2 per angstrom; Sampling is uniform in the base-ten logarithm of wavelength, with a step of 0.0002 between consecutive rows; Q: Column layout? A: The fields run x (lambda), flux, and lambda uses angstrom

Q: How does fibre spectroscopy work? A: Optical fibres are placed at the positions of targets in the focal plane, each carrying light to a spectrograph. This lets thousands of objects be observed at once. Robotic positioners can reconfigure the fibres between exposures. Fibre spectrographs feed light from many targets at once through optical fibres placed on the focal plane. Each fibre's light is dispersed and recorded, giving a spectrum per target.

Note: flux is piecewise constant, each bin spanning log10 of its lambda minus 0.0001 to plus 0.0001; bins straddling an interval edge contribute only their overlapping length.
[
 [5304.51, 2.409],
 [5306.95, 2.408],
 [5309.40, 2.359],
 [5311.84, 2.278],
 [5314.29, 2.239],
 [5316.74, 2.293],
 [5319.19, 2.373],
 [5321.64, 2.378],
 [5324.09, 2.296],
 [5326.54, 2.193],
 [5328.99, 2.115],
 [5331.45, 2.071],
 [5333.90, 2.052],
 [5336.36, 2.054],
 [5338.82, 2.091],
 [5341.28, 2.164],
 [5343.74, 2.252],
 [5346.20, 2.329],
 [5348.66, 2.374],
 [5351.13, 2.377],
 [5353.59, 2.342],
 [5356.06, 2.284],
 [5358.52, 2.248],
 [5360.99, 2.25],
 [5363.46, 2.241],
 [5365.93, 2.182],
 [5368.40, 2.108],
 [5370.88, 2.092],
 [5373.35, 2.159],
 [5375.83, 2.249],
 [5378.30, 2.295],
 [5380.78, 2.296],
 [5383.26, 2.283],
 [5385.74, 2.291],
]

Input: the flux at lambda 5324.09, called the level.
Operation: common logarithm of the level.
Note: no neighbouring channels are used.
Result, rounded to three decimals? 0.361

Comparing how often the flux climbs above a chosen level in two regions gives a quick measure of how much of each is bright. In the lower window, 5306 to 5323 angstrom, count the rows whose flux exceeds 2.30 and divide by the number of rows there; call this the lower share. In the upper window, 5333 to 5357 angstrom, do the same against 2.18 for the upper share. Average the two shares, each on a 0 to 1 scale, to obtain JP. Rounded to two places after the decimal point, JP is 0.59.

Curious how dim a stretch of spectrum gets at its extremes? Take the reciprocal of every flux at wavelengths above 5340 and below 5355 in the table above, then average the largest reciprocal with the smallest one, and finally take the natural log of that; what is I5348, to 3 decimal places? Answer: -0.818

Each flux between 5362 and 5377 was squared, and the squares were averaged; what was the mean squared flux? 4.72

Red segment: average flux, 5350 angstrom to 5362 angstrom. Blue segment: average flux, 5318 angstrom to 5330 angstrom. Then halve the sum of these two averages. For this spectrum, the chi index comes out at 2.29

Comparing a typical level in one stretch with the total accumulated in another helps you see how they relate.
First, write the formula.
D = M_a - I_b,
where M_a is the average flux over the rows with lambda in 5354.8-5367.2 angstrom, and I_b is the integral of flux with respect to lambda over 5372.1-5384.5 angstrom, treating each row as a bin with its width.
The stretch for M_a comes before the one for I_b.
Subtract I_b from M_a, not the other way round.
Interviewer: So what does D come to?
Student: -25.7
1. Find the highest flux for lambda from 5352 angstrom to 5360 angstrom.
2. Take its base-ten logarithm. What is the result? 0.370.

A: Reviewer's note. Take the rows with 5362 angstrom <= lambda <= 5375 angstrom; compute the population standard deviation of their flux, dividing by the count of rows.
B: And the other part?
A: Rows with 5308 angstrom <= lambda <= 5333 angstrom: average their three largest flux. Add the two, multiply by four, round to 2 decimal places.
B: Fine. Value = 9.69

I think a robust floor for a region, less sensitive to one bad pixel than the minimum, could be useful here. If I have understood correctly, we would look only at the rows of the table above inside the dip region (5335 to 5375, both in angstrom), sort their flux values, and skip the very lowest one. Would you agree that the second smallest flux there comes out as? 2.091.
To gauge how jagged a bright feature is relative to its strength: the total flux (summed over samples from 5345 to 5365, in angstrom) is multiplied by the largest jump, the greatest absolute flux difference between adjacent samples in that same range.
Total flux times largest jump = 1.1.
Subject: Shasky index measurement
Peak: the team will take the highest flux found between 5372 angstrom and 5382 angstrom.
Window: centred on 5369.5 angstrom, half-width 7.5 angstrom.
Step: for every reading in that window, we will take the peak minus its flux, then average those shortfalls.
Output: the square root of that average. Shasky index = 0.35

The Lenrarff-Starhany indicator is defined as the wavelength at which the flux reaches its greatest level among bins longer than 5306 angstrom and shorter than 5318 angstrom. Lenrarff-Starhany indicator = 5306.95 angstrom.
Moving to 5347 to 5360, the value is 5351.13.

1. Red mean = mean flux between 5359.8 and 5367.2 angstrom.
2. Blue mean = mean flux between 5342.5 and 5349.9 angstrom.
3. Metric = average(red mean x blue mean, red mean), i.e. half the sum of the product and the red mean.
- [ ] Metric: 3.7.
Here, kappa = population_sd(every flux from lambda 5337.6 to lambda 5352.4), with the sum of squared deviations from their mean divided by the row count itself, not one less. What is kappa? 0.11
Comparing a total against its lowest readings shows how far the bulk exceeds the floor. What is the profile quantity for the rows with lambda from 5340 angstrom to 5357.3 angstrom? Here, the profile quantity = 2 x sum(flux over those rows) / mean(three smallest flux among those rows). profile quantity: 14.4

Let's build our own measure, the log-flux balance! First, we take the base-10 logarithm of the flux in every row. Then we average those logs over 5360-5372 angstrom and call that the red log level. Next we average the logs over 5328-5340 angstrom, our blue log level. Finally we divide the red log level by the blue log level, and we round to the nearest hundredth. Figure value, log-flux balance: 1.06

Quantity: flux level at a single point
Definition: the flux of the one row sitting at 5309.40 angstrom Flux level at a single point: 2.359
